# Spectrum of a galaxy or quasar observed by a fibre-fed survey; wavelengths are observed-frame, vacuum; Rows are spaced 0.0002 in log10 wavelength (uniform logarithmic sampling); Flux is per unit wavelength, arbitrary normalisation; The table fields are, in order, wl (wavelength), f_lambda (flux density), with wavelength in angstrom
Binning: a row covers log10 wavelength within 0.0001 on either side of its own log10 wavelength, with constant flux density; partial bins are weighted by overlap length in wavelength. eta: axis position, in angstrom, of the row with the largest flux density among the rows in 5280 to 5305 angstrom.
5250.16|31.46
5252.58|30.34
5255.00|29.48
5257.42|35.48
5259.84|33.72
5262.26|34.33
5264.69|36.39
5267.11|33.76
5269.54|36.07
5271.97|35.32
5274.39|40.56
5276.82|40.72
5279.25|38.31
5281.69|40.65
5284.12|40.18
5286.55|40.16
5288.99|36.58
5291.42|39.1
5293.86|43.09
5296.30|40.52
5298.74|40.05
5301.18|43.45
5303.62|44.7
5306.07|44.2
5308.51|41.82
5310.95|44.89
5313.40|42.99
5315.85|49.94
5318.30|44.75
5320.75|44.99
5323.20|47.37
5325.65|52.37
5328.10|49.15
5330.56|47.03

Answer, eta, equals 5303.62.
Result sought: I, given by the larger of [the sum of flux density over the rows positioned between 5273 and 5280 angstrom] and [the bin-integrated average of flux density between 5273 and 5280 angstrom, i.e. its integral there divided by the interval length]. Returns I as 120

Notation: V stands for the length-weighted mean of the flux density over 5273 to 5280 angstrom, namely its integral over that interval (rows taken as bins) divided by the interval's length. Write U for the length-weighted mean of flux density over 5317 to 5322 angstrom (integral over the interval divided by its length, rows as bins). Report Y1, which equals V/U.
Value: 0.89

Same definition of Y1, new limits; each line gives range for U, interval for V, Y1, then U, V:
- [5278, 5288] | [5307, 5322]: 1.13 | 40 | 45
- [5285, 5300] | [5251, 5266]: 0.83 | 40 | 33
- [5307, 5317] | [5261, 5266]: 0.79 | 45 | 35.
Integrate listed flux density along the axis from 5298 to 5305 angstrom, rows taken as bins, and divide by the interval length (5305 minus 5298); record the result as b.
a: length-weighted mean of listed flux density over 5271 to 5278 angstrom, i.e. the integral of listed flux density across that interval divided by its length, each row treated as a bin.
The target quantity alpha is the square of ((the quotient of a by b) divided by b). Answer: 0.0004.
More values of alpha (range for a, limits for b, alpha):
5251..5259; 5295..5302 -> 0.0004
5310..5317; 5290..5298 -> 0.0008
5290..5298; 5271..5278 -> 0.0007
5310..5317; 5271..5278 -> 0.0009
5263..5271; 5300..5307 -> 0.0003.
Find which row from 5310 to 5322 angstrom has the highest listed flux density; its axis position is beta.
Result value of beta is 5315.85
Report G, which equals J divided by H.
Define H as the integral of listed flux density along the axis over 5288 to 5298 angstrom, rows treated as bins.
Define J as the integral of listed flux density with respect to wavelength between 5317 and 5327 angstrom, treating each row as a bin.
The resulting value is 1.19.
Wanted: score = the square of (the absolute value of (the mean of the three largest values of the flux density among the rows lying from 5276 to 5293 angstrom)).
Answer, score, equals 1642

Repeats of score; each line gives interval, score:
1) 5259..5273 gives 1291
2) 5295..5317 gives 2163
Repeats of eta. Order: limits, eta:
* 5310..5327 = 5325.65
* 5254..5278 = 5276.82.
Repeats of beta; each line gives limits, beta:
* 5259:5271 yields 5264.69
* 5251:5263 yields 5257.42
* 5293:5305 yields 5303.62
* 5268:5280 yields 5276.82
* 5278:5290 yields 5281.69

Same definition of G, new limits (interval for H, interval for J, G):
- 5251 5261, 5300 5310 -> 1.35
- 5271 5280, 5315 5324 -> 1.20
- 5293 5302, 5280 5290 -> 1.05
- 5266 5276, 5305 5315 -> 1.19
